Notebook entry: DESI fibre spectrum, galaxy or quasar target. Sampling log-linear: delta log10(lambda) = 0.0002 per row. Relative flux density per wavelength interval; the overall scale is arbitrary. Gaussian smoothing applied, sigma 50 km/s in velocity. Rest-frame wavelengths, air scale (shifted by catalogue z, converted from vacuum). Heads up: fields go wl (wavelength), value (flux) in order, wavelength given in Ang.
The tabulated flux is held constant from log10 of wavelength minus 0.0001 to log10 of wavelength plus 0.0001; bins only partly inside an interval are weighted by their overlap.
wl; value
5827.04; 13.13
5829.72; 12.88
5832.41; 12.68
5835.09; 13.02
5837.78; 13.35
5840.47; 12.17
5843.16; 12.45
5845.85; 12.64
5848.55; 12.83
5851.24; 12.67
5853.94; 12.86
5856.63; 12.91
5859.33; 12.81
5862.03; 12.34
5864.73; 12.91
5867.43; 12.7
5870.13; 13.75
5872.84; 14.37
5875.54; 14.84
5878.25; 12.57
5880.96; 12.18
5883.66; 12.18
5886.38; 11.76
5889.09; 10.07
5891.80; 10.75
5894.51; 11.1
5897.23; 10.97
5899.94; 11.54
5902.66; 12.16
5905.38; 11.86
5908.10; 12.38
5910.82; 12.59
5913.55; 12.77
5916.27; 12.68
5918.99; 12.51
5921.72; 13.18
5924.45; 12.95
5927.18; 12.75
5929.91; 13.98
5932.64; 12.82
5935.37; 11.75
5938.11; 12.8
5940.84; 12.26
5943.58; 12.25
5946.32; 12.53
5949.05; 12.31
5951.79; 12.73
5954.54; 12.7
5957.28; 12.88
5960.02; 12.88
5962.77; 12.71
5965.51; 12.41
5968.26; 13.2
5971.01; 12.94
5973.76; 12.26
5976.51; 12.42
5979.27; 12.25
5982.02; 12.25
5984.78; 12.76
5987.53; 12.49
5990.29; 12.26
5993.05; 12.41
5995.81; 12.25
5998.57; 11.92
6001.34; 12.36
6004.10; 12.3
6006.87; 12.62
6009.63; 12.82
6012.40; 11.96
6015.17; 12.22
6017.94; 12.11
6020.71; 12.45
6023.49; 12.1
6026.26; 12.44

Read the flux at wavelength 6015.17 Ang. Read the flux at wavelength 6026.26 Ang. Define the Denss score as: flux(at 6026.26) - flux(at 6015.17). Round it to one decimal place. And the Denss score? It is 0.2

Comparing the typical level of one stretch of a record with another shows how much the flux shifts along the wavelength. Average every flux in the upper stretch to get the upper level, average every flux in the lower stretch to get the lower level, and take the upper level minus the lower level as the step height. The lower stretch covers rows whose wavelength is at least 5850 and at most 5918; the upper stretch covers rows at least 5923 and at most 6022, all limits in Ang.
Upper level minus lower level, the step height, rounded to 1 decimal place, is 0.1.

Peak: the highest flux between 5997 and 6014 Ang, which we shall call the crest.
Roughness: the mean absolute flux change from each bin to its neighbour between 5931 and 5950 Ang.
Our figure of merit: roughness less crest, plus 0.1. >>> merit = -12.2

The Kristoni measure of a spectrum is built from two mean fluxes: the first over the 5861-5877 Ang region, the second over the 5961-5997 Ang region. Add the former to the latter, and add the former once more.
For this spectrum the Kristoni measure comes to 39.5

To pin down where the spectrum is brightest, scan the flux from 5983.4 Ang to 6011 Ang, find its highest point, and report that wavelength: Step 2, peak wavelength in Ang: 6009.63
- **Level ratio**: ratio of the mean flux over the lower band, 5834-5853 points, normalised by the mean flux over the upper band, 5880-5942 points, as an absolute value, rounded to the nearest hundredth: 1.05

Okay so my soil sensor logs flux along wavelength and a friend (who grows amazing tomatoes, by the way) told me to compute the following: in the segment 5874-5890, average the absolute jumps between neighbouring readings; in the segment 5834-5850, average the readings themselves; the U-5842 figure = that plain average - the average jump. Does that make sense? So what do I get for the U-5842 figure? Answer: 11.8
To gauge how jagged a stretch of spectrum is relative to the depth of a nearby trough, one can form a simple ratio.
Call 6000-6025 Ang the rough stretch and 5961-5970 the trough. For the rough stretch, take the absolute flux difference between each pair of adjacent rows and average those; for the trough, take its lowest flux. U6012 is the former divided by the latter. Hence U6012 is 0.025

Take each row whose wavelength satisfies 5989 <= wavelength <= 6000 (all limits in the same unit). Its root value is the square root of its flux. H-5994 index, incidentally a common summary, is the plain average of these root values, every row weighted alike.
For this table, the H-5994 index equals 3.49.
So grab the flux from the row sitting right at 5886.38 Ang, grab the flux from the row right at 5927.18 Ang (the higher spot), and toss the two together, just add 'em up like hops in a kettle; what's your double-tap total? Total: 24.5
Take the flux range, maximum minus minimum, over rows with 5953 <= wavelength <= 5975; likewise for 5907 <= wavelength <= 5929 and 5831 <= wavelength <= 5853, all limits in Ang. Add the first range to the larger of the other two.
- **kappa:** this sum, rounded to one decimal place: 2.1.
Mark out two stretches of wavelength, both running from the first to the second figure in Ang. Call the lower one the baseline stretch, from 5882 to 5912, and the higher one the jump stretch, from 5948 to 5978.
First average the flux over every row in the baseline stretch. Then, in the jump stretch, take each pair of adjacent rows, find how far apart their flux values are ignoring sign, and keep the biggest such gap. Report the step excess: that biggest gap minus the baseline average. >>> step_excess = -10.8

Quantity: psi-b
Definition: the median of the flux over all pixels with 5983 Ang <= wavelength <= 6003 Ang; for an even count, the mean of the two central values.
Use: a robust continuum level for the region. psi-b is 12.4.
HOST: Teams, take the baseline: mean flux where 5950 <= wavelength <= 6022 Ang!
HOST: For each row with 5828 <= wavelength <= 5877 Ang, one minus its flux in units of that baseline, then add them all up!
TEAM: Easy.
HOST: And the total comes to -0.8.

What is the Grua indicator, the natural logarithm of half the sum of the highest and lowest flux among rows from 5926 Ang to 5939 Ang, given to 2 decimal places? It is 2.55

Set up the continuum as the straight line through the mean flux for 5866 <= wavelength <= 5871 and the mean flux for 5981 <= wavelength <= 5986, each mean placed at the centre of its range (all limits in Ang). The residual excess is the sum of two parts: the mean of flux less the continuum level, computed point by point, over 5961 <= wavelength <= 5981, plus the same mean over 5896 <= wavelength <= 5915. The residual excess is -0.9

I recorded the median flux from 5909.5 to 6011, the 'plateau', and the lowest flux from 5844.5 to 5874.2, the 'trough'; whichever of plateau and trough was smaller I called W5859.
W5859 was 12.3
